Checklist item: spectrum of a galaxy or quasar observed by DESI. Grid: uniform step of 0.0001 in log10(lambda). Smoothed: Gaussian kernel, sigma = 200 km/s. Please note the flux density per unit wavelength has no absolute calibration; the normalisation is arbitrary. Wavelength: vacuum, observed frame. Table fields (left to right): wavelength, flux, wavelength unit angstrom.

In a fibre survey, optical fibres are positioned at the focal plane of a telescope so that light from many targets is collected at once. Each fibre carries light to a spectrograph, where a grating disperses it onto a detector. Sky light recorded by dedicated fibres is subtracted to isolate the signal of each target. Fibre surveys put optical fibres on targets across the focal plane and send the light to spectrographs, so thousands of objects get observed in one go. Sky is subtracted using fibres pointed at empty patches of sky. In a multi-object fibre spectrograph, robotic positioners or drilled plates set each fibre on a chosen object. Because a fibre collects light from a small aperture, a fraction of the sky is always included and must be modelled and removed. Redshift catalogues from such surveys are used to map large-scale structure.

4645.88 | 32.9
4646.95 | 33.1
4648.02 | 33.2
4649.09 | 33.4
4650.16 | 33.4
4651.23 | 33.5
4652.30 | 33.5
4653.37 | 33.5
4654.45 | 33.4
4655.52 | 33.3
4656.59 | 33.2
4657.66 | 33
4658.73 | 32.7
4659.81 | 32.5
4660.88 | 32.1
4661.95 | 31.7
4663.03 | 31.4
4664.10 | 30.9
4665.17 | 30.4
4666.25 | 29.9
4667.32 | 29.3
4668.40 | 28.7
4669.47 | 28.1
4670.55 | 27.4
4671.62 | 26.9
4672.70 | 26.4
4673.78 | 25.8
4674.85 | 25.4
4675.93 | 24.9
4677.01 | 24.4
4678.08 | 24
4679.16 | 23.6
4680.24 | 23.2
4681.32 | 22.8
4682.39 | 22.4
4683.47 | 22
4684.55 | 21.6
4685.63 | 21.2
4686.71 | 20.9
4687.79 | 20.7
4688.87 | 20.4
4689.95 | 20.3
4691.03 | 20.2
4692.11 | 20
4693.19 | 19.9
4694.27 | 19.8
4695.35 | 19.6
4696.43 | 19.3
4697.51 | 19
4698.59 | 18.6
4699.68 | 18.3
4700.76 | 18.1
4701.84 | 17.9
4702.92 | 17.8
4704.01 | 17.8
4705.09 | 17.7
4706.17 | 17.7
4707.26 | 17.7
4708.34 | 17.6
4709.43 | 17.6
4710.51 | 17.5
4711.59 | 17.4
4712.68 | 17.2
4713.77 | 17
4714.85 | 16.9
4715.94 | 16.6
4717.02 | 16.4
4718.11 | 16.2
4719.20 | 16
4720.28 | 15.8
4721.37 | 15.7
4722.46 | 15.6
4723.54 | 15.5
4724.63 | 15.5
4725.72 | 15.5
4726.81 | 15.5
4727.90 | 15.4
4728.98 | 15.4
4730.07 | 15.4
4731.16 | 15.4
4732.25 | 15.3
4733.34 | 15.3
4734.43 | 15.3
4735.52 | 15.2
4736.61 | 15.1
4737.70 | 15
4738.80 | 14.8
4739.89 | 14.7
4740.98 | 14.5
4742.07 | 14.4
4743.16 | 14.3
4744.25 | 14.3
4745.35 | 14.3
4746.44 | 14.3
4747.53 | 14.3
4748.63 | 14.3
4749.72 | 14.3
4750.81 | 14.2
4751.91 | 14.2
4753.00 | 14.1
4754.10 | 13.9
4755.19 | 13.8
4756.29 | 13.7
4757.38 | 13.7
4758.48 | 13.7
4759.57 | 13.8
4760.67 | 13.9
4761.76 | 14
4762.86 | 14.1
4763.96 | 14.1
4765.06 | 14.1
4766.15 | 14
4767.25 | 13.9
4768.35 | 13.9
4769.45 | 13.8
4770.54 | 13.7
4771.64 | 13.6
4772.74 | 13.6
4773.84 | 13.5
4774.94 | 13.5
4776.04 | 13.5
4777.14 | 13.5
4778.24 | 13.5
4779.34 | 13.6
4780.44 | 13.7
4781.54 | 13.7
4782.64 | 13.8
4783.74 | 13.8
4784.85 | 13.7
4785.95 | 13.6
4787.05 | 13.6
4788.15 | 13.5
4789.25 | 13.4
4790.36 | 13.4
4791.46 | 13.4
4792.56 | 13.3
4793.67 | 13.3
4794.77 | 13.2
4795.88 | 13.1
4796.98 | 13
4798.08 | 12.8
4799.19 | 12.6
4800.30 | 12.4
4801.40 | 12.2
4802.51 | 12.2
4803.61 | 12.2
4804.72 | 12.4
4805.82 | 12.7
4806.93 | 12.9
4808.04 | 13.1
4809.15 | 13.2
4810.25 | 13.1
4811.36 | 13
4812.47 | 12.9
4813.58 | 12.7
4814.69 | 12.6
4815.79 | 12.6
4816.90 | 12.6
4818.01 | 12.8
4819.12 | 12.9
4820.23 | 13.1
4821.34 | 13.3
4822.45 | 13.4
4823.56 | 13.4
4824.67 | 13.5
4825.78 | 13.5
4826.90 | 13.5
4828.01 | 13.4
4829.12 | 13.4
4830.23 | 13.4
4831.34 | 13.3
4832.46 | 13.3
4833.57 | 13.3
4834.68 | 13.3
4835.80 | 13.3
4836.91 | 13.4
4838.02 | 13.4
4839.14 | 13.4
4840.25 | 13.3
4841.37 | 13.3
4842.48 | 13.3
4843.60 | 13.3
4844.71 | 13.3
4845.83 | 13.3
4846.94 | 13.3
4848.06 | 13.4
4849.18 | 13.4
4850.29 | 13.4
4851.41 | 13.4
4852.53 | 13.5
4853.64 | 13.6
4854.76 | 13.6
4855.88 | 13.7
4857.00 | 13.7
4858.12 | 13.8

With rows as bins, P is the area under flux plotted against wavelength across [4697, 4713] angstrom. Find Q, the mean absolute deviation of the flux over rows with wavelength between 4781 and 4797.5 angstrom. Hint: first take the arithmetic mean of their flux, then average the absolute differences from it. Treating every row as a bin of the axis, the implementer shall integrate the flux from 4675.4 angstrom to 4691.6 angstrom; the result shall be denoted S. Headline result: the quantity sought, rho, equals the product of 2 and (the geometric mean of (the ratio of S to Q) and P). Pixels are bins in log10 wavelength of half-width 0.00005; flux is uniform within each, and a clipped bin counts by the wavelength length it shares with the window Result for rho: 1420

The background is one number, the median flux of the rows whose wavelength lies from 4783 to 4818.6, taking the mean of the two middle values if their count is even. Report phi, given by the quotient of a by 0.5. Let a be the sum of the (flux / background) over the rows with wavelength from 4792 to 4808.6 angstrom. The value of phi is 29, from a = 15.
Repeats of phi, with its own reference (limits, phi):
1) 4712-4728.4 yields 37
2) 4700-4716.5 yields 40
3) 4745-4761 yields 32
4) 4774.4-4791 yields 31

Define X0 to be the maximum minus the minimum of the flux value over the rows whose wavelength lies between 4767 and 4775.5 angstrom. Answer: 0.40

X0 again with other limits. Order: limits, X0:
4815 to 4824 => 0.80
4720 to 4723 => 0.20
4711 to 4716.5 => 0.80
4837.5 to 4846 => 0.10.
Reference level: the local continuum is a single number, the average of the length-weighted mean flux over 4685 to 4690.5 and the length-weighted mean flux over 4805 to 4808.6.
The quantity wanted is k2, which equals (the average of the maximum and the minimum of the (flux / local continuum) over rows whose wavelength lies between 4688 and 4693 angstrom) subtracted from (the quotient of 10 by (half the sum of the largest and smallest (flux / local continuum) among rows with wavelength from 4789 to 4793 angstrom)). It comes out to 11.4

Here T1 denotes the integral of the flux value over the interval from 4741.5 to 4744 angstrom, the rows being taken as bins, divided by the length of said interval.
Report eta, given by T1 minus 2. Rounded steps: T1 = 14.4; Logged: 12.4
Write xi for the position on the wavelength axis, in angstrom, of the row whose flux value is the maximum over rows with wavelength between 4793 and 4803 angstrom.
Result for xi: 4793.67 angstrom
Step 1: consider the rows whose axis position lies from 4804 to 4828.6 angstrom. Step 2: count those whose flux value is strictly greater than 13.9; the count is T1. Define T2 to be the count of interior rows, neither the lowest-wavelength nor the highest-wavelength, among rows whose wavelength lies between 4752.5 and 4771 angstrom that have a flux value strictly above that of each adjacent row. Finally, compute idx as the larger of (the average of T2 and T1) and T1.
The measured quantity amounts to 0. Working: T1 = 0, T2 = 0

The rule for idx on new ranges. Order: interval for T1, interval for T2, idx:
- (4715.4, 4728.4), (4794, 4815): 12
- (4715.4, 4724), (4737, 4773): 8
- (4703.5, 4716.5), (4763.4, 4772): 12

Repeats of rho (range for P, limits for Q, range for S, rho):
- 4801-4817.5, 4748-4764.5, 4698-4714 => 1126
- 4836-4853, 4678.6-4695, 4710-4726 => 472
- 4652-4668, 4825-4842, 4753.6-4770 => 2739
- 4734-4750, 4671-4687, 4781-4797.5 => 362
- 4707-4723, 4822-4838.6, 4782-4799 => 2053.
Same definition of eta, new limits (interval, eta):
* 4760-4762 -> 11.9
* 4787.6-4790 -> 11.4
